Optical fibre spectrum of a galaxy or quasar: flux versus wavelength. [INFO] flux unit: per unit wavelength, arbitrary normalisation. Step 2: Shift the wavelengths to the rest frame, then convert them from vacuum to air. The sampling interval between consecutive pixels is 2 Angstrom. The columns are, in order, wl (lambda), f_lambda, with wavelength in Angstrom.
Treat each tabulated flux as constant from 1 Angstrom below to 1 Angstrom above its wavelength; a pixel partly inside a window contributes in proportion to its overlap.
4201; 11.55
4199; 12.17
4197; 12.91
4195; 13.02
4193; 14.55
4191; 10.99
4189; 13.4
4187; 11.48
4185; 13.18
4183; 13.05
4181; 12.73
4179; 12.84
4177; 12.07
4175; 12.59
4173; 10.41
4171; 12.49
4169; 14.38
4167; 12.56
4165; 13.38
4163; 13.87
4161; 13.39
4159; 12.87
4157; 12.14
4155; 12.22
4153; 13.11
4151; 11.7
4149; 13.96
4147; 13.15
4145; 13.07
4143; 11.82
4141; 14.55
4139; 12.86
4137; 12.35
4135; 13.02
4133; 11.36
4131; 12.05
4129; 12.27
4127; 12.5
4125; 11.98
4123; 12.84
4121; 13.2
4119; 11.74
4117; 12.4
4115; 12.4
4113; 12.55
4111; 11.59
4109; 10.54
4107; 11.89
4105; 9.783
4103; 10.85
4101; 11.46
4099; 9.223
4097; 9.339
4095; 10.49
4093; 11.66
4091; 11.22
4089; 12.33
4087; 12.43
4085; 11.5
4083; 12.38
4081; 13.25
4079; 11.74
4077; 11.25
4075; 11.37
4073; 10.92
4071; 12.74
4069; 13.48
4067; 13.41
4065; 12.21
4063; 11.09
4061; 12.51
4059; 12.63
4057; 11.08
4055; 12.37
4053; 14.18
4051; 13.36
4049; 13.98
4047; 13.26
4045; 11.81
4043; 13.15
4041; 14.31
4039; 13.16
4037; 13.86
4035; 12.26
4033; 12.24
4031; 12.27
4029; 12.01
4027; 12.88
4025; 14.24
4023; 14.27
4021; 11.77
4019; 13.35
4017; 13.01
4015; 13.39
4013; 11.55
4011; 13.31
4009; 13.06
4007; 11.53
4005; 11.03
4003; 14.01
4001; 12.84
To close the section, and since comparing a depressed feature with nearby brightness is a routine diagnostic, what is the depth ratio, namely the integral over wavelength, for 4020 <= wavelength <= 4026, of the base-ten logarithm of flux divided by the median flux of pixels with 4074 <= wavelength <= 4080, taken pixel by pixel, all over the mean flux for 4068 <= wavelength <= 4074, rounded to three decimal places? 0.034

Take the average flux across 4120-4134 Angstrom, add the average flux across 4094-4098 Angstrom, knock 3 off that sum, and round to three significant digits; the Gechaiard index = 19.2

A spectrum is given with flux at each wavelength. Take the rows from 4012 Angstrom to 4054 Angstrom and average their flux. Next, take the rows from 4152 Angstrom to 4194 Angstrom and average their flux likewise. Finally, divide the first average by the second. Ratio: 1.02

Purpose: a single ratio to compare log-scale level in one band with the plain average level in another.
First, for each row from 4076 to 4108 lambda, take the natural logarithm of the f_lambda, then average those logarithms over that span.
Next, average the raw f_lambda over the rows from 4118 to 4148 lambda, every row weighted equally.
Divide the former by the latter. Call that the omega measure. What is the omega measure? 0.192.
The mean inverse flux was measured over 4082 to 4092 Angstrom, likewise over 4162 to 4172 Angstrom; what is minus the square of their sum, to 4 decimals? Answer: -0.0252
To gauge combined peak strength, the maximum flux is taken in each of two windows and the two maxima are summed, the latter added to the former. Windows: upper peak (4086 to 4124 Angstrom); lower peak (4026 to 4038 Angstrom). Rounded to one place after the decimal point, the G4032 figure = 27.1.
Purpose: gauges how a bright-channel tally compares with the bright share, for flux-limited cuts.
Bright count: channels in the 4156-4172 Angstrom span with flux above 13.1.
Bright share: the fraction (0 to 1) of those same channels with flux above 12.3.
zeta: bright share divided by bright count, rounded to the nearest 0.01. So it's 0.22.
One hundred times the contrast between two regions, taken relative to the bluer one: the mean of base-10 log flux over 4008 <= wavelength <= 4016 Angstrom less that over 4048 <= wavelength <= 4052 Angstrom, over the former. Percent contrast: -2.6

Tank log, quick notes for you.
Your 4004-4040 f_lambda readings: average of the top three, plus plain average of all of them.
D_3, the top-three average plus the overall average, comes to 26.86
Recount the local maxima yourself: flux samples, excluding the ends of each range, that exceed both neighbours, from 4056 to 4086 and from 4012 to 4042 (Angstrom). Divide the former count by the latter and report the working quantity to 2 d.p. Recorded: 0.80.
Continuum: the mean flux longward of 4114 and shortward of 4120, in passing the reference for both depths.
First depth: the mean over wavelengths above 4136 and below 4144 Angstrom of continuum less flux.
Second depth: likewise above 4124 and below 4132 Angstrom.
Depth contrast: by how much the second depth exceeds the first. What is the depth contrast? 0.7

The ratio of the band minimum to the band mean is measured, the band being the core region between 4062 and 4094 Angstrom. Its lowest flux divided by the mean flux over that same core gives 0.905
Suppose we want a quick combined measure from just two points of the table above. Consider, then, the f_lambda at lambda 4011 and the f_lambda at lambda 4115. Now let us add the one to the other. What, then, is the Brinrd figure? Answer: 26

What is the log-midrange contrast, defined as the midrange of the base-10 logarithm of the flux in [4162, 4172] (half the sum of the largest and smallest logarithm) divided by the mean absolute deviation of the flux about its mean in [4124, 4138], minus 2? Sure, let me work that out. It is 1.12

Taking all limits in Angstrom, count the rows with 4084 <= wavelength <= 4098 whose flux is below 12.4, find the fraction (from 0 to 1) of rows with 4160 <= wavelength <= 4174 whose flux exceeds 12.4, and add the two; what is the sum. 6.9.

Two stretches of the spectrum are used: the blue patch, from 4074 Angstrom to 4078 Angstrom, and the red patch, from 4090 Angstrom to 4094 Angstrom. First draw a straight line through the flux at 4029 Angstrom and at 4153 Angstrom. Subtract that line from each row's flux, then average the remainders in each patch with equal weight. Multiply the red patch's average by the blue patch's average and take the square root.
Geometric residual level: 1.1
